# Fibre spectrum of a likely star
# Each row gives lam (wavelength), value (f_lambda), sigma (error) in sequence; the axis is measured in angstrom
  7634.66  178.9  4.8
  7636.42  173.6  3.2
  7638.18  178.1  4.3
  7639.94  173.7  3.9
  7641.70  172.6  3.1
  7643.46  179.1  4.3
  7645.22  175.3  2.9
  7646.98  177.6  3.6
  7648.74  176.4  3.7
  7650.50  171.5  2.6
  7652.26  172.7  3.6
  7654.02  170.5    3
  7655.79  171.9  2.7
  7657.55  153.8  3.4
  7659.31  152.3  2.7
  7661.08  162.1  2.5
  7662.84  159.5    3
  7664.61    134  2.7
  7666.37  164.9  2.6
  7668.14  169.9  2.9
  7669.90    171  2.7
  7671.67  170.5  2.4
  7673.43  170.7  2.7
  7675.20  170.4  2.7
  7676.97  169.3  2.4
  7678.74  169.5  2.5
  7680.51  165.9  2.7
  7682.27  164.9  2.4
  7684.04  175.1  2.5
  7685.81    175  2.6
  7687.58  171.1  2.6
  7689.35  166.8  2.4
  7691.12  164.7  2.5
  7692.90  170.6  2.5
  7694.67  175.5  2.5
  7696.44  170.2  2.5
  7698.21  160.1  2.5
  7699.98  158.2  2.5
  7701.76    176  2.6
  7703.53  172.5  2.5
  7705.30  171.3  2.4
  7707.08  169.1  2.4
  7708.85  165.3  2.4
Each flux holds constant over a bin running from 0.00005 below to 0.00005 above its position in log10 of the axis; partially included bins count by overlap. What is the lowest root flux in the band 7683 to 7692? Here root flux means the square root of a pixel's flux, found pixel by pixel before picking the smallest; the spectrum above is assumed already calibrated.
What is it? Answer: 12.83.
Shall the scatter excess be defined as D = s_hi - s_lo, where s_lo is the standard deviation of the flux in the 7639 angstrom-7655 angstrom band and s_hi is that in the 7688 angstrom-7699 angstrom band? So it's 2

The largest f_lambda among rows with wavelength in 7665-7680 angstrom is 171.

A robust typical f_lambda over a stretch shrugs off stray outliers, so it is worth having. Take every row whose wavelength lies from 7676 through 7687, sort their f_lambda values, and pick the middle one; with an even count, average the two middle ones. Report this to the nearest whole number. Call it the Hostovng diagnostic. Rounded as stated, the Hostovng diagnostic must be 169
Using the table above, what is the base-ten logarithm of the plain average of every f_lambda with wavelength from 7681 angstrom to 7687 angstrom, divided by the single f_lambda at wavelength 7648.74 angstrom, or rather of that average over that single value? -0.012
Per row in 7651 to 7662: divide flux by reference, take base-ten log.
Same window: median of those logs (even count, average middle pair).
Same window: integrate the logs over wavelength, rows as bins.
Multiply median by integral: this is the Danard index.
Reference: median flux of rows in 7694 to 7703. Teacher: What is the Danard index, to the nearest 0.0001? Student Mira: 0.0018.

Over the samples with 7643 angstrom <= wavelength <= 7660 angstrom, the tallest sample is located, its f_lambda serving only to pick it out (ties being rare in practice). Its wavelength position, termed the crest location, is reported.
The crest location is 7643.46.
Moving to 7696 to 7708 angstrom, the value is 7701.76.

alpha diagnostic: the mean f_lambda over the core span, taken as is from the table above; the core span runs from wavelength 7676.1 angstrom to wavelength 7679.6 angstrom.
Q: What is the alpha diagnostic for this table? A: 169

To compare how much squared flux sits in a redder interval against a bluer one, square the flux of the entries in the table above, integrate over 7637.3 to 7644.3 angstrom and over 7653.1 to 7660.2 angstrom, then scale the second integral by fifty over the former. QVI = 43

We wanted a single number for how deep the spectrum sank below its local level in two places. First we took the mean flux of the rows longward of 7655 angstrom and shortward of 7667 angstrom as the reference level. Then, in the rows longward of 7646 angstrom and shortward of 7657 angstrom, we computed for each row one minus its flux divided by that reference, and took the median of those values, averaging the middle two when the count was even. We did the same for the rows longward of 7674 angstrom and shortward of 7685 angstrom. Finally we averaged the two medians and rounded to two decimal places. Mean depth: -0.09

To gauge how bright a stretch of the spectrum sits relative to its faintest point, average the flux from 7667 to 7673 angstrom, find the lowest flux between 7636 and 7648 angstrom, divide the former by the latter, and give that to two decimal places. 0.99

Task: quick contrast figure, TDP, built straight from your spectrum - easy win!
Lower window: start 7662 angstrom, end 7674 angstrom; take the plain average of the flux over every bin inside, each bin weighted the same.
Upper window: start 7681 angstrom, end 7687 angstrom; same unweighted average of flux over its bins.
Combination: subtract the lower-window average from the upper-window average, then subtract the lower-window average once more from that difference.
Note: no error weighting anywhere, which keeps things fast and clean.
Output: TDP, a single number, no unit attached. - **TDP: -154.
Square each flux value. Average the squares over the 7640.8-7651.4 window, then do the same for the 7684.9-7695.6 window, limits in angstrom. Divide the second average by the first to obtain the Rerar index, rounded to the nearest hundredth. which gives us 0.95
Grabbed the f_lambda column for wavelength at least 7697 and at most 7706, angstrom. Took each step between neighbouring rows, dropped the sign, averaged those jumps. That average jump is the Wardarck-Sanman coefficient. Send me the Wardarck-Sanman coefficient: 6.1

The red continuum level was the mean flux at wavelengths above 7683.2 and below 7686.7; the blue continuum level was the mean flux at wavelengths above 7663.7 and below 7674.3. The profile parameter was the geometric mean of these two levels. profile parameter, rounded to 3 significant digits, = 169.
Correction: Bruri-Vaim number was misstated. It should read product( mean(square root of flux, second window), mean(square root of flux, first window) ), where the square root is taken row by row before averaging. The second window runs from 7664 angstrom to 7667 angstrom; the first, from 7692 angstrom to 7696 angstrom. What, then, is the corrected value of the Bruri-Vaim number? 160.6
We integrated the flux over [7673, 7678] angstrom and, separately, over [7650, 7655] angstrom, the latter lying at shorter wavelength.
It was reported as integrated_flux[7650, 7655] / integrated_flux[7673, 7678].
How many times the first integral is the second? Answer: 1.0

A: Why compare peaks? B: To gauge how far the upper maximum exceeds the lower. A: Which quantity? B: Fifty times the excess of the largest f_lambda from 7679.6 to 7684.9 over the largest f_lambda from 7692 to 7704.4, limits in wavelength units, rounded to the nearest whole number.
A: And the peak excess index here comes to -45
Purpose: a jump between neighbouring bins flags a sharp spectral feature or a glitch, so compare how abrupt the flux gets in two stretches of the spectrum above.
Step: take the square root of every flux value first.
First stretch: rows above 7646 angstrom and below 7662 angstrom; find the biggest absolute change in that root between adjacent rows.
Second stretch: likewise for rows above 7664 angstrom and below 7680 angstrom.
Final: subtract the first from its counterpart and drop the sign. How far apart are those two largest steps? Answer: 0.6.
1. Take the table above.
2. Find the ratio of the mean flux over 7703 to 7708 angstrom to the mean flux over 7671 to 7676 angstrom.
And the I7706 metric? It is 1.00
